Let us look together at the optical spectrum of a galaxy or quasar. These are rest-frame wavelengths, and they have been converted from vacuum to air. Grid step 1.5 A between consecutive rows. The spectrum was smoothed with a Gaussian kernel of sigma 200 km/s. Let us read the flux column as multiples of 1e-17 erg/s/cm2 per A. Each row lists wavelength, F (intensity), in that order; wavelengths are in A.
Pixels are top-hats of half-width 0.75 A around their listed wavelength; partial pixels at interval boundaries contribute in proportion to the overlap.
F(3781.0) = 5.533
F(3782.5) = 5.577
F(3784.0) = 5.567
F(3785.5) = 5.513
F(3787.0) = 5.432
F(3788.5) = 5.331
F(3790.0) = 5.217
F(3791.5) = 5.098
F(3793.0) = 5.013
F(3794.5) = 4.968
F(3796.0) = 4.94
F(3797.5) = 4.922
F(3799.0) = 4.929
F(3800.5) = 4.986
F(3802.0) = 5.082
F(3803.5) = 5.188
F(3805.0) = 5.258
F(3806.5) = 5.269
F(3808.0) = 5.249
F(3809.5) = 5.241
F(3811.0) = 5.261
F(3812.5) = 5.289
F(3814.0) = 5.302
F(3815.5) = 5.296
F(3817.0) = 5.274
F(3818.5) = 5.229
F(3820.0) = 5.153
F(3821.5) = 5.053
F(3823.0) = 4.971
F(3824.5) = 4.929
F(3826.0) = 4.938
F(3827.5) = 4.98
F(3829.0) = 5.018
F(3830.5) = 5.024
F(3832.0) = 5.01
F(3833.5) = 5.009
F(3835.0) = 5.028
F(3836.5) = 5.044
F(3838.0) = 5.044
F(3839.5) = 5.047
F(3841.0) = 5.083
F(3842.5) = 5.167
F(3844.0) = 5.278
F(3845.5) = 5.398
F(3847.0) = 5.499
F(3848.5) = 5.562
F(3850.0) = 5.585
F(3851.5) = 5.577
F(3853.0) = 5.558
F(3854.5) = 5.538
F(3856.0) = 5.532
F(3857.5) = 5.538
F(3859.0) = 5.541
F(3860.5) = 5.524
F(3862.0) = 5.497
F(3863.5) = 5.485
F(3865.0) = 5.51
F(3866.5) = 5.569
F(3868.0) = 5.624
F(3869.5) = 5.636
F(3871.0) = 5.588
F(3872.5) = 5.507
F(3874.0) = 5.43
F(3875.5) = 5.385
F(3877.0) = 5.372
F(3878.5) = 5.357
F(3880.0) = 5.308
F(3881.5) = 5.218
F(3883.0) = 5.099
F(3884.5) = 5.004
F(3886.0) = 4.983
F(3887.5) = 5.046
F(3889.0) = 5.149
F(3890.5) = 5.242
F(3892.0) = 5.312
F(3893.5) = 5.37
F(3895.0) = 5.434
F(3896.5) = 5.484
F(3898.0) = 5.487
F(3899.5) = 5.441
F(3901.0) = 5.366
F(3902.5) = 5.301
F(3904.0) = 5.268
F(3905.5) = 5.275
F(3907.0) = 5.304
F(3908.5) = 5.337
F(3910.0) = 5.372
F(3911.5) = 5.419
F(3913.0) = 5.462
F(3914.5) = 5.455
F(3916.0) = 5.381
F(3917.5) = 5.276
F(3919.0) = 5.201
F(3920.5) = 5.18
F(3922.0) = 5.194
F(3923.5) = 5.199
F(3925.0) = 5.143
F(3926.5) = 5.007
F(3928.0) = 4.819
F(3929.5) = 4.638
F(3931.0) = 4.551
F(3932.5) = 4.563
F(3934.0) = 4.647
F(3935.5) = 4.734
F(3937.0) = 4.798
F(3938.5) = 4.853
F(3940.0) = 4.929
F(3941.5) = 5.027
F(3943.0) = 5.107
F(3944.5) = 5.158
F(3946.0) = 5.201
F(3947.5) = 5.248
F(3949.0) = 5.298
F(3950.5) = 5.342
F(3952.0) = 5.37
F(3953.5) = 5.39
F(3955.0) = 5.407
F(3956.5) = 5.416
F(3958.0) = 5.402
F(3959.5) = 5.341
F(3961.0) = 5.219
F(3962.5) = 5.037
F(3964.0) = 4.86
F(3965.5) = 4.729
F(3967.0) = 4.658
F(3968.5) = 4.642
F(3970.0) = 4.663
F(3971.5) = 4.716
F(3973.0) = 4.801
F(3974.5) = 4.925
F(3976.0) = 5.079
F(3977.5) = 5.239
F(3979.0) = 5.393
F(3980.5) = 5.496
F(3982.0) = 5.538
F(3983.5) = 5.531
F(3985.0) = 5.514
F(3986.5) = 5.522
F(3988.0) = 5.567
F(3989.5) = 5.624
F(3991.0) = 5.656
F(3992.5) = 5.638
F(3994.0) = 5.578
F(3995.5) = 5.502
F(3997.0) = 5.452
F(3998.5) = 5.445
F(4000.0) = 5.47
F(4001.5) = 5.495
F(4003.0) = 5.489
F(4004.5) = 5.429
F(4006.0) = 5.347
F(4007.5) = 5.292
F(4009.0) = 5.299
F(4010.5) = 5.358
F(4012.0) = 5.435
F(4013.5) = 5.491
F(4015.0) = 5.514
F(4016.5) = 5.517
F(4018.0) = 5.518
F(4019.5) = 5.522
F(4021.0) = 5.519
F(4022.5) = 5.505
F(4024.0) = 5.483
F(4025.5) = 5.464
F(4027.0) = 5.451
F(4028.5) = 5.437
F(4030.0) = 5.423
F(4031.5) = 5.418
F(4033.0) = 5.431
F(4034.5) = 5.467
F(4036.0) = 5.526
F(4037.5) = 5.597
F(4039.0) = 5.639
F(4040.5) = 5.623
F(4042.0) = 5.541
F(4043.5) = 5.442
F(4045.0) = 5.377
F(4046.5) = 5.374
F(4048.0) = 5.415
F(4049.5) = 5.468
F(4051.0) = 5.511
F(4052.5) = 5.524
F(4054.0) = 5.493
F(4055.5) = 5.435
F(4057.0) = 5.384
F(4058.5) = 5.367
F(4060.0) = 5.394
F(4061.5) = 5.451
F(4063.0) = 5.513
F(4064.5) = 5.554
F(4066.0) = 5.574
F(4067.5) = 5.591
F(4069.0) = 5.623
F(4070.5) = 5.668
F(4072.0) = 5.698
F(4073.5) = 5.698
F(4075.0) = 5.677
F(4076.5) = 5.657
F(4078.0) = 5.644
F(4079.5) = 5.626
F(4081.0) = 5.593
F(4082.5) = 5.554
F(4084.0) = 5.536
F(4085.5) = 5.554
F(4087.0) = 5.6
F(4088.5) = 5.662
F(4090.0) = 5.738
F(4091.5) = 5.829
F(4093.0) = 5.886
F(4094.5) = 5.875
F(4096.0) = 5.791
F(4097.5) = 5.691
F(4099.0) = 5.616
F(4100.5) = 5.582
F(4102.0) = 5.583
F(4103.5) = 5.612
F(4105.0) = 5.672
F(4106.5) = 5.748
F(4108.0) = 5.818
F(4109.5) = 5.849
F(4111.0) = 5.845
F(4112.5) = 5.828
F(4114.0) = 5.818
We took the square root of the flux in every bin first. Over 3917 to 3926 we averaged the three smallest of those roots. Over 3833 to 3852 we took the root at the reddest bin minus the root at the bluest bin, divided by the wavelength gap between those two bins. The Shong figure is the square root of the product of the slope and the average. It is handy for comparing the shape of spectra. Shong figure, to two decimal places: 0.12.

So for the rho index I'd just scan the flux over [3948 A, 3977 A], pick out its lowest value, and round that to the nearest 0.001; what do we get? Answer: 4.642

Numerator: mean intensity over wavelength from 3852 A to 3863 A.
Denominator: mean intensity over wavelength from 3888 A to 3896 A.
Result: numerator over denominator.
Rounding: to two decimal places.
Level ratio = 1.04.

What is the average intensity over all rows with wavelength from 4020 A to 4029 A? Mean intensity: 5.48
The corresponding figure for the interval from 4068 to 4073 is 5.66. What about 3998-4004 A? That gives 5.47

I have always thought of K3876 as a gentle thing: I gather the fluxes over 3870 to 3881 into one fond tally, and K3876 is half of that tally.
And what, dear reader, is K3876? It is 19.0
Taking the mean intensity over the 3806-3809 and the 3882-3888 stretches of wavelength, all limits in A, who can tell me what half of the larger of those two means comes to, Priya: 2.63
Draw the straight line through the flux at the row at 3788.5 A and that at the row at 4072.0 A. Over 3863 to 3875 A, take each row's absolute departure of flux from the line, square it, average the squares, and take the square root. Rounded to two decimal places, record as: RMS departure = 0.13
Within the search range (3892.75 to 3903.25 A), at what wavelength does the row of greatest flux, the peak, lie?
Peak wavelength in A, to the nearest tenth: 3898.0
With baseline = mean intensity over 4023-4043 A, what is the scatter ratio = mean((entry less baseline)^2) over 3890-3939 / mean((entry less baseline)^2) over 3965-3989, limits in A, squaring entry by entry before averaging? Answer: 0.7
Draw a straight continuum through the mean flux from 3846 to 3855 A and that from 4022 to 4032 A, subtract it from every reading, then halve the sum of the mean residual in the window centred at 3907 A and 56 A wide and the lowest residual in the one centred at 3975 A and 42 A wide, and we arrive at -0.59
